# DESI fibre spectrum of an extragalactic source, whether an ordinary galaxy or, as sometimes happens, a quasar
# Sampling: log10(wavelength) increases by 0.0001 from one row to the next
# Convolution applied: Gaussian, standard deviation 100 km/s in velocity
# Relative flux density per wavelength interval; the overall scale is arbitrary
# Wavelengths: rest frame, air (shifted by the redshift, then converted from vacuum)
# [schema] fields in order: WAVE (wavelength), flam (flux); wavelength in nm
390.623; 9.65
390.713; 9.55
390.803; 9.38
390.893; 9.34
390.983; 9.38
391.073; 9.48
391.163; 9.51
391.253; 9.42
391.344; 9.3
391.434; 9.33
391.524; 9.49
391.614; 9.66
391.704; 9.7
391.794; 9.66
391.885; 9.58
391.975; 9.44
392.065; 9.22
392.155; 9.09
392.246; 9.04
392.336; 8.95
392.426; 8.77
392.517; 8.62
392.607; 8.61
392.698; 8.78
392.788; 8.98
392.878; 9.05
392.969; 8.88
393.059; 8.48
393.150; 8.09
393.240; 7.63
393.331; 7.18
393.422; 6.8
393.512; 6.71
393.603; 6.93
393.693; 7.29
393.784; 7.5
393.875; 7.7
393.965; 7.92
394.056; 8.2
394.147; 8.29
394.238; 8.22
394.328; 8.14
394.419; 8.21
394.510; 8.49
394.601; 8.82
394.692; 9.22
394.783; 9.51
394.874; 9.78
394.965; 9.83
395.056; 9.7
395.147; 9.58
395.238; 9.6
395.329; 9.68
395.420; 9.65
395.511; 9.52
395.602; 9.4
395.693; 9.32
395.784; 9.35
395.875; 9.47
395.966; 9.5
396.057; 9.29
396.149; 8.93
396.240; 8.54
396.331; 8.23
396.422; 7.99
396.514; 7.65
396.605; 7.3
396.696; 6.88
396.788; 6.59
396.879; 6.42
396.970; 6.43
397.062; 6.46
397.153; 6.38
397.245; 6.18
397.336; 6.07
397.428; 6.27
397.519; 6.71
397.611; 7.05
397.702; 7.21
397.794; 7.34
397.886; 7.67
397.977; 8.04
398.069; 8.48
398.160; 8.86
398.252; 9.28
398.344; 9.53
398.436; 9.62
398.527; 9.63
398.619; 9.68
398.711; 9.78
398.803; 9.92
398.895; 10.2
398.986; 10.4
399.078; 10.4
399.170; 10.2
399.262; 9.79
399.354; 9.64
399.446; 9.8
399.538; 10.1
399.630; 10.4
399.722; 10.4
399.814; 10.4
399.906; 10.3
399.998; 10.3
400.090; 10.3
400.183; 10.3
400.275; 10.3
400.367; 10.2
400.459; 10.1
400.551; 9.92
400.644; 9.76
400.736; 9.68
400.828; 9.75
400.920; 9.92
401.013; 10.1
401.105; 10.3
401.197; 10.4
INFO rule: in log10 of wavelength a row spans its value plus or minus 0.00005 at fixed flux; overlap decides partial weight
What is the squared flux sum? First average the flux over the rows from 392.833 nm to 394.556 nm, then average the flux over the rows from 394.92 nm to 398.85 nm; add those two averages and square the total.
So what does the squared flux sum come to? 263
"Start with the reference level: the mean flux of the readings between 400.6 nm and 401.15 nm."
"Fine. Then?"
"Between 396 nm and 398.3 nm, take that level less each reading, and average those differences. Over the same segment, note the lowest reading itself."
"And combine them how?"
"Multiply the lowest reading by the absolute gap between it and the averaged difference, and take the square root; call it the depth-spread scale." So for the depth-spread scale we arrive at 4.7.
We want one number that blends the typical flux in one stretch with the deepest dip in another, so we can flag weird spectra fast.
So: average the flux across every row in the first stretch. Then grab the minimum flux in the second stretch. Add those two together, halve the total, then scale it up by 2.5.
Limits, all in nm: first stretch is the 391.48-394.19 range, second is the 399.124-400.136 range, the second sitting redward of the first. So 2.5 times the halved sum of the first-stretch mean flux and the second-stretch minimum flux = 22.6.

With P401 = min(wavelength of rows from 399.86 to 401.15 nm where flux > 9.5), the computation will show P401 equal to 399.906 nm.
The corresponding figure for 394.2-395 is 394.783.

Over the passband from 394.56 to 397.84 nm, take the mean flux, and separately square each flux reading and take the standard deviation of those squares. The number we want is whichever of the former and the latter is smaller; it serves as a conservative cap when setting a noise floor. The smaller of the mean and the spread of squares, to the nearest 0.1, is 8.2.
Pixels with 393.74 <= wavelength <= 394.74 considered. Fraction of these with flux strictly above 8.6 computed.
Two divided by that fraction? 11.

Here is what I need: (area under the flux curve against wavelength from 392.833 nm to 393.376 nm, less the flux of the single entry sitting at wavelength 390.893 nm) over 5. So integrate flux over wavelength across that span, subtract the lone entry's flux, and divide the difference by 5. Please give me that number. -1.0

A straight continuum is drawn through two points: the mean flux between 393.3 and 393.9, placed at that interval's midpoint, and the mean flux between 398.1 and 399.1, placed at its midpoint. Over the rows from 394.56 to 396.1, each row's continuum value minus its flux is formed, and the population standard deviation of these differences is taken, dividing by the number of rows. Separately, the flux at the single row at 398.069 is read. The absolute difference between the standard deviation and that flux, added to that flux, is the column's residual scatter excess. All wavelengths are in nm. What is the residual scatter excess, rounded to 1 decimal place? 16.6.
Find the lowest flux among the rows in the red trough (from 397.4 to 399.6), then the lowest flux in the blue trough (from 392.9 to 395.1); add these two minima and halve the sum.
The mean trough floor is 6.49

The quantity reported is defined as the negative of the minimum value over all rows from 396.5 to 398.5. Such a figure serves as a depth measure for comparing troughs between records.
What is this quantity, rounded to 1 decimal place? -6.1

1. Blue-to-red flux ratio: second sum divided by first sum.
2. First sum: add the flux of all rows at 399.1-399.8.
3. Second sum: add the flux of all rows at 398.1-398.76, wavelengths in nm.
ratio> 0.94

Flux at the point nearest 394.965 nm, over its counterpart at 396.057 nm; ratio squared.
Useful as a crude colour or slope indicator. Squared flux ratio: 1.12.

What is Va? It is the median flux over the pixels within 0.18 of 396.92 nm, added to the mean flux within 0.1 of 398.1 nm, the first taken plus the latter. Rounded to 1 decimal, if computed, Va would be 15.1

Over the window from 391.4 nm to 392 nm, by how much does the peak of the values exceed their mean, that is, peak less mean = 0.1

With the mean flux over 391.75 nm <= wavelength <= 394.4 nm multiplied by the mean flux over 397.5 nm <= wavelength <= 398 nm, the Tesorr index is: 61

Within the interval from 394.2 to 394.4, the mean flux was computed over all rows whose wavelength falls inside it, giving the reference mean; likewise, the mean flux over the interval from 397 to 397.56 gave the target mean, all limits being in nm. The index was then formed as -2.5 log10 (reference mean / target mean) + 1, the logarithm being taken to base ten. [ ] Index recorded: 0.72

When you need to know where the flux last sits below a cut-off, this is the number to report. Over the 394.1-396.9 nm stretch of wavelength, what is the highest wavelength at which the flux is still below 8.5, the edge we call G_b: 396.879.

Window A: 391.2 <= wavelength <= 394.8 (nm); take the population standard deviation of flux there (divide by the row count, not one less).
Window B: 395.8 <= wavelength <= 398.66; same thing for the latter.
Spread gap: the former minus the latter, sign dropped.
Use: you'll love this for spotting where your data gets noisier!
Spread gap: 0.40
